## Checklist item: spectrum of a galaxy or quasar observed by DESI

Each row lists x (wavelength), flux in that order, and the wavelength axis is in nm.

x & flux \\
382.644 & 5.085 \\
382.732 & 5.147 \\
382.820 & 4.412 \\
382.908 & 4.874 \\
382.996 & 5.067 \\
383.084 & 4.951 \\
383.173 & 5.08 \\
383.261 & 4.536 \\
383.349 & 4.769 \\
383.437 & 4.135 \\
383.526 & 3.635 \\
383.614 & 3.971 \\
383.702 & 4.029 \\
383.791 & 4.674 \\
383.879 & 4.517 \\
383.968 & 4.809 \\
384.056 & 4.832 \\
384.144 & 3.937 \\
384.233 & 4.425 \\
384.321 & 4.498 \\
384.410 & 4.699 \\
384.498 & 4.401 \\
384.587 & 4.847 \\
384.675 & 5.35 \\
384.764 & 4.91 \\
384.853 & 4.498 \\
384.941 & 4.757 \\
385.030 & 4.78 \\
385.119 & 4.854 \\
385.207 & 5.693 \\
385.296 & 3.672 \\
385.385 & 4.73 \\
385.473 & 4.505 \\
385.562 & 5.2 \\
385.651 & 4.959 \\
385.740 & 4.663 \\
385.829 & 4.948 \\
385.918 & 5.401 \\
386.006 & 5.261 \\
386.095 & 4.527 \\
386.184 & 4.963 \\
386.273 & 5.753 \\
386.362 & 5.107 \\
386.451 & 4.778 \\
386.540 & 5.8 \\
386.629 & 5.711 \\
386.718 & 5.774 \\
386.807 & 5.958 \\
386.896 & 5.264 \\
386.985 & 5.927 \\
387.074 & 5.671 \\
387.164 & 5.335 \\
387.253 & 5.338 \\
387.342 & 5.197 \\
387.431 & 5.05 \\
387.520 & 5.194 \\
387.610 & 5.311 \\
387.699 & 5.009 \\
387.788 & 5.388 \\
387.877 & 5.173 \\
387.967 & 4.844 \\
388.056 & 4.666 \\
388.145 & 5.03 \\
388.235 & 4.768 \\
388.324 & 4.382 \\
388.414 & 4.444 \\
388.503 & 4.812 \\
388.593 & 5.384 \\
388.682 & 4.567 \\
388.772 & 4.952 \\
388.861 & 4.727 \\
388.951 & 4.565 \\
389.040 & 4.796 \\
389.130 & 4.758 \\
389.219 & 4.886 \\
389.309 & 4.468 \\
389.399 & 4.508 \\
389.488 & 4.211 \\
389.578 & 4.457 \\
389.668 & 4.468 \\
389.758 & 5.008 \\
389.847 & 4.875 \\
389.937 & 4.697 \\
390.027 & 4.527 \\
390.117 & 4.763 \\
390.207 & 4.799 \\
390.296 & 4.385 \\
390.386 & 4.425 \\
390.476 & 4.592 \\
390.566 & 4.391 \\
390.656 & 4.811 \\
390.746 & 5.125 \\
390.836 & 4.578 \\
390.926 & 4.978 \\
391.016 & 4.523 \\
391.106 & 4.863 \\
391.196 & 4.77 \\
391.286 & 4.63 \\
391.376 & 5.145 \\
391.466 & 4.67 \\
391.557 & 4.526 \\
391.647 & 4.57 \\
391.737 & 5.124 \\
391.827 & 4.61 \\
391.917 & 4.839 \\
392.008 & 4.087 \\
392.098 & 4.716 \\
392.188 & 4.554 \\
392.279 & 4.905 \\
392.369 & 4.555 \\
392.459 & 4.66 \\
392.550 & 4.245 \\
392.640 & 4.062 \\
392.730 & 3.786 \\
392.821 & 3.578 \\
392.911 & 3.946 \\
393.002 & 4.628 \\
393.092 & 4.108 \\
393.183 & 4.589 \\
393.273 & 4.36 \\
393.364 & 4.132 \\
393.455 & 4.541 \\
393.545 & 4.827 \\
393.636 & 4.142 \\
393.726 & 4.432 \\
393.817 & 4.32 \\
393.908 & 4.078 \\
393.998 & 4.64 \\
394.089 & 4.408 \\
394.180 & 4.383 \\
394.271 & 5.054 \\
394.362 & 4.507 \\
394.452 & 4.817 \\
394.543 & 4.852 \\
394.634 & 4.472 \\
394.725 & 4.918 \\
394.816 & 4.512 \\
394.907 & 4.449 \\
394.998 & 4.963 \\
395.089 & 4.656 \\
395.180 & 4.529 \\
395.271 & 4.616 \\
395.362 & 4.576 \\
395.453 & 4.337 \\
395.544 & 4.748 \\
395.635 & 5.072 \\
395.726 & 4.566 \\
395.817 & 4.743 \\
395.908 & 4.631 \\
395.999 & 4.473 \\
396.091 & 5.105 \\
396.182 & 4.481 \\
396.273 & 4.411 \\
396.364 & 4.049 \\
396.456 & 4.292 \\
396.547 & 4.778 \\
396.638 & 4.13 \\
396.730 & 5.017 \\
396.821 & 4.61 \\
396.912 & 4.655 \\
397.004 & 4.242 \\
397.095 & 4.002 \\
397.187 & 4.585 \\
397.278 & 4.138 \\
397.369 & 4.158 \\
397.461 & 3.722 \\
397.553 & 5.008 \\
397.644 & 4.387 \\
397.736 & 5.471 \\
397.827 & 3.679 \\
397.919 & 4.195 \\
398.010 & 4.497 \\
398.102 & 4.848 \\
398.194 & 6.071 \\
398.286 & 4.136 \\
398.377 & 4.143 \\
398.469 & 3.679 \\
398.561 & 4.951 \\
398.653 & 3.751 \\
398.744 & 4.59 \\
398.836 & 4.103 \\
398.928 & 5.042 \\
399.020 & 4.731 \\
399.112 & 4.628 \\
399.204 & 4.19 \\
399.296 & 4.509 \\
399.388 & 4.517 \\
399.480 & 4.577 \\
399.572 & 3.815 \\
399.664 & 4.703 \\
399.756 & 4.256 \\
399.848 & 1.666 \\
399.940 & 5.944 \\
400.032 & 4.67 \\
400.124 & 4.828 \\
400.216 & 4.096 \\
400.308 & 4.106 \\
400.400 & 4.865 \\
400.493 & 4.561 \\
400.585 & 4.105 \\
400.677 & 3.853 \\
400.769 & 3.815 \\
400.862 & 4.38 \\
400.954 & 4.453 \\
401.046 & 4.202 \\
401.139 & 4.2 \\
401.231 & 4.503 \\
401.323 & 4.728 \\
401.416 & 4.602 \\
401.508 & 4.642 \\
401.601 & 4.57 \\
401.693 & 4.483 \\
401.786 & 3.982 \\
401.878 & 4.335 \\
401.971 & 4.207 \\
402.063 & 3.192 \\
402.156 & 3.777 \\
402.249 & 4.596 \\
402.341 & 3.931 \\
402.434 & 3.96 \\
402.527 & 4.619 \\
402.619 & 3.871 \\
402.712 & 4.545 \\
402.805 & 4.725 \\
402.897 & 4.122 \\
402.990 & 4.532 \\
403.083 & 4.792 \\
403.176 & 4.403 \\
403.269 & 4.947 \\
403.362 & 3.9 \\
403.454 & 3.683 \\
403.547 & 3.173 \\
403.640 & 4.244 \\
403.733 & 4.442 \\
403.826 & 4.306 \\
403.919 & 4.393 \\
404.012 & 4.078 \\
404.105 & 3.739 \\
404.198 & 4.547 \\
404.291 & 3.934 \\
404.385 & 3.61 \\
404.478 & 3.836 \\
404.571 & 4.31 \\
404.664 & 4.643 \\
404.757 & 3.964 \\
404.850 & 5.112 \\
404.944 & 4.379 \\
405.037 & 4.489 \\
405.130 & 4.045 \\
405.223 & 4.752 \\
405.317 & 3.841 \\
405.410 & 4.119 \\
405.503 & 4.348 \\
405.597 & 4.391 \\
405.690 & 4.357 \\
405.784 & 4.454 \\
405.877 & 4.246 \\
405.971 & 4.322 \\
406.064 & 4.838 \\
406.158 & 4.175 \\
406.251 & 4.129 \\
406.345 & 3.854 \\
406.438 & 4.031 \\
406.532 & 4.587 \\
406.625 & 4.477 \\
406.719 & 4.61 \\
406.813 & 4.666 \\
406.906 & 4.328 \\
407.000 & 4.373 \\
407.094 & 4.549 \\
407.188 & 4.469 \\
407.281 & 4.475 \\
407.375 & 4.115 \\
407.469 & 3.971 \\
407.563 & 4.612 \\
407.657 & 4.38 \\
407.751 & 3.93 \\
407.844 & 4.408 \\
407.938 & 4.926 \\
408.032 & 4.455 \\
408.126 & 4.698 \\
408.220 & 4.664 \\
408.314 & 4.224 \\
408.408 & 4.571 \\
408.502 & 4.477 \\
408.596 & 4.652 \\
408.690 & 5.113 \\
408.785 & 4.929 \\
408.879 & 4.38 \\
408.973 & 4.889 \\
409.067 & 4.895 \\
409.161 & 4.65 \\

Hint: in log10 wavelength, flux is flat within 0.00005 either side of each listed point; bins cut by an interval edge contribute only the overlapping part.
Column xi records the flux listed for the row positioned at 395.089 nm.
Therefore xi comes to 4.656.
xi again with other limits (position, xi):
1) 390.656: 4.811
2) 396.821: 4.61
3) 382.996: 5.067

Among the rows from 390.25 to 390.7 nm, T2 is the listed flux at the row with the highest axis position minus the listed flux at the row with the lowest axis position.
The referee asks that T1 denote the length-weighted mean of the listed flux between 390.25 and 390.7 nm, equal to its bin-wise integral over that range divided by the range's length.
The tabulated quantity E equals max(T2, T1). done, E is 4.53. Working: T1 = 4.53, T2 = 0.4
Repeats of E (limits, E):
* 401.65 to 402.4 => 4.06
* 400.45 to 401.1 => 4.19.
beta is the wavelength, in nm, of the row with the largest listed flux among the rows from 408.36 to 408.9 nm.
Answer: 408.690 nm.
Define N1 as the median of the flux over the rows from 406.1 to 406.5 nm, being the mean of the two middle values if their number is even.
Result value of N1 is 4.08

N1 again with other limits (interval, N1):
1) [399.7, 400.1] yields 4.46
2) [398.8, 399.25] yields 4.63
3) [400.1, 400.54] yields 4.56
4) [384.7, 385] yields 4.76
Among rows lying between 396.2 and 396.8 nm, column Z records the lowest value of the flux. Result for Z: 4.049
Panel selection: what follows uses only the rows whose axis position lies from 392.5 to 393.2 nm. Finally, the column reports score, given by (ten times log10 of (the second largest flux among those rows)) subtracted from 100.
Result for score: 93.4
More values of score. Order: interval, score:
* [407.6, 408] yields 93.6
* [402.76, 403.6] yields 93.2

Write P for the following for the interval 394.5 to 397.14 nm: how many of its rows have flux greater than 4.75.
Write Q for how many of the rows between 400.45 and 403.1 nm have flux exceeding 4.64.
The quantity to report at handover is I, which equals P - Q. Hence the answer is 3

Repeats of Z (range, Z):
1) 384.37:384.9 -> 4.401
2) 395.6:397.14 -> 4.002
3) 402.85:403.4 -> 3.9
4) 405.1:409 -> 3.841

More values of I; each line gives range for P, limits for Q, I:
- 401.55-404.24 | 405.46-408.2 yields -2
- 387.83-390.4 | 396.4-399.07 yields 4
